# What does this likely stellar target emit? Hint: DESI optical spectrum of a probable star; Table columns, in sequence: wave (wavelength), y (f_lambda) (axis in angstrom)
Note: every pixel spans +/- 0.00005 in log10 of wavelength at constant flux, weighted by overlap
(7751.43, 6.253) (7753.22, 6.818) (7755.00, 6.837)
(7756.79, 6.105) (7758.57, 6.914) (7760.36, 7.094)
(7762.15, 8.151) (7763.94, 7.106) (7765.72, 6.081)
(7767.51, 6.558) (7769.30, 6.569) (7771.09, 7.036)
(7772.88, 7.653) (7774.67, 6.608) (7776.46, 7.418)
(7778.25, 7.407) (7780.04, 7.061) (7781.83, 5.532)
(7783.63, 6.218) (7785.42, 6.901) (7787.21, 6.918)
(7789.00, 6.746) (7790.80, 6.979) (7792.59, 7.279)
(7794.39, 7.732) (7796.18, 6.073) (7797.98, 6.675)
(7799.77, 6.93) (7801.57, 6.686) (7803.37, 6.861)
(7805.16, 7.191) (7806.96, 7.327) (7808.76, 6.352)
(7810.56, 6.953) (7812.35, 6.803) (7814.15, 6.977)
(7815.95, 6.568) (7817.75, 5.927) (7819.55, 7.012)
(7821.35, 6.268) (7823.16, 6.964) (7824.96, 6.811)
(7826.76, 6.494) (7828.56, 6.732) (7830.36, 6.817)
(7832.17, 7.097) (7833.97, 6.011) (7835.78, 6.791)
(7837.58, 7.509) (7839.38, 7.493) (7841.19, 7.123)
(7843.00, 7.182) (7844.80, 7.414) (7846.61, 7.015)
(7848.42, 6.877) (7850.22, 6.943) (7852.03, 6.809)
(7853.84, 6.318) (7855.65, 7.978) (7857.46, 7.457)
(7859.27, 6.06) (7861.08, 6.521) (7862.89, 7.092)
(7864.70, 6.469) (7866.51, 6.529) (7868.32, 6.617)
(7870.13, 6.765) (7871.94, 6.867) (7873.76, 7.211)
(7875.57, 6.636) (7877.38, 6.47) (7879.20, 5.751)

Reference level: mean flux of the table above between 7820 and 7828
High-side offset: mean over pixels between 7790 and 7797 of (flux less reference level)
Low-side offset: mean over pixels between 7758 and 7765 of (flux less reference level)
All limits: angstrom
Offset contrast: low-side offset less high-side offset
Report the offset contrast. 0.3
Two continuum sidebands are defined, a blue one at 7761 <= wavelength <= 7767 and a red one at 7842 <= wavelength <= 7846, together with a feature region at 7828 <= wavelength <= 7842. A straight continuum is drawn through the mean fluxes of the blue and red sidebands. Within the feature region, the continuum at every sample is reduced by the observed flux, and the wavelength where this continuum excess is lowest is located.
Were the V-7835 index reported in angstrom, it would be 7837.58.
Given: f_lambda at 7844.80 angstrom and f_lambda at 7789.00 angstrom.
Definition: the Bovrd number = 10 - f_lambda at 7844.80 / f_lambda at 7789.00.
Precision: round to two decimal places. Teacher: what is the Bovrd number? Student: 8.90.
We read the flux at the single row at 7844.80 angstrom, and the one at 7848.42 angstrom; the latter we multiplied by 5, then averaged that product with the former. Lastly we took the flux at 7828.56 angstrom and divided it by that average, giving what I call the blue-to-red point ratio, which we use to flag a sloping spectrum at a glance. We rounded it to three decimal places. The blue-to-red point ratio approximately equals 0.322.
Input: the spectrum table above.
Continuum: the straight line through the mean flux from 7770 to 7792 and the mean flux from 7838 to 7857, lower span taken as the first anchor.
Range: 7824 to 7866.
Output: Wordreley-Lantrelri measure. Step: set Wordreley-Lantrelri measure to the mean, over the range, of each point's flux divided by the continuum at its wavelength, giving 0.97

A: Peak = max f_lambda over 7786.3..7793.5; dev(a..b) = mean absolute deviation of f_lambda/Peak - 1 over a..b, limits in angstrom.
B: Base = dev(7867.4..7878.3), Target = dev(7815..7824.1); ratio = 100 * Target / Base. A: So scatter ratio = 193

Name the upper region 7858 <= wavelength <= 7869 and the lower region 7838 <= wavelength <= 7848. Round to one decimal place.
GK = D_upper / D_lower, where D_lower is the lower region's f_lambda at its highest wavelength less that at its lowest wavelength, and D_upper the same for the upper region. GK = -1.2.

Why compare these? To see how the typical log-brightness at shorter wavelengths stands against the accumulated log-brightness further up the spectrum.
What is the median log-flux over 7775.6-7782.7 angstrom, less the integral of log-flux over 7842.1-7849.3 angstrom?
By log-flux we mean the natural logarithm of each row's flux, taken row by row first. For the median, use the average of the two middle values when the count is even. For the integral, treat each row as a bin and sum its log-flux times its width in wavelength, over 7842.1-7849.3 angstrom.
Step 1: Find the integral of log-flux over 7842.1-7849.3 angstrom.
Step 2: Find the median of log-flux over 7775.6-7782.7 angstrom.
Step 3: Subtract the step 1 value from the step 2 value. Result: -12.2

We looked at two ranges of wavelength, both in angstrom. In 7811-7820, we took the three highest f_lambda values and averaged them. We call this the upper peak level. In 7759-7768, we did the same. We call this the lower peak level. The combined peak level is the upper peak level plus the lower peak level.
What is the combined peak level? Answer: 14.38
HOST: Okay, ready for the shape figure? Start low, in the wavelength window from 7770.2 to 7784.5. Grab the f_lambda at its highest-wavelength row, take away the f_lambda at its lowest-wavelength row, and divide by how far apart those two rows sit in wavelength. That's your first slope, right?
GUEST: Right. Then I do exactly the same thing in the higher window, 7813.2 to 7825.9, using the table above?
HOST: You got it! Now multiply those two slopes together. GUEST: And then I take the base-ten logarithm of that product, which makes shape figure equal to -3.0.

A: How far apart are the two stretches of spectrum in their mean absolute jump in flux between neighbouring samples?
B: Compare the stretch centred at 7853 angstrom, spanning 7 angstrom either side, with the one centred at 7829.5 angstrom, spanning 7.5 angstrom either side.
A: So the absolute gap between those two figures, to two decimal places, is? 0.21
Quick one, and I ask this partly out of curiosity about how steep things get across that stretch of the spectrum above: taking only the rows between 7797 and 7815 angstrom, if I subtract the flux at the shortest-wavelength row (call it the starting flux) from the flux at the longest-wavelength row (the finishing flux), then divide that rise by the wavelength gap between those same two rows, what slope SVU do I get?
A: 0.019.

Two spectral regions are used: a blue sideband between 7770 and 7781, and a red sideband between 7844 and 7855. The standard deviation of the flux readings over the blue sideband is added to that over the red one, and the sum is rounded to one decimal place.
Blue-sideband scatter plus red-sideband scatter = 0.7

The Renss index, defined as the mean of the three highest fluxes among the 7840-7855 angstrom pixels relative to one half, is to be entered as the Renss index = 14.5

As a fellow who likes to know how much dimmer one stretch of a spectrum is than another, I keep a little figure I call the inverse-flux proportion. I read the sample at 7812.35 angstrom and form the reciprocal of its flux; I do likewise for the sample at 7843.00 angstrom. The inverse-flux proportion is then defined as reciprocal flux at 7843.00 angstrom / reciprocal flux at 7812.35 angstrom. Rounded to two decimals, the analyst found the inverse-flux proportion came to 0.95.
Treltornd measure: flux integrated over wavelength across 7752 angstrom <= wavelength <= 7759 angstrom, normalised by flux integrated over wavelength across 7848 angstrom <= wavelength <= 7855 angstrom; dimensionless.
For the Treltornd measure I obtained 0.98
